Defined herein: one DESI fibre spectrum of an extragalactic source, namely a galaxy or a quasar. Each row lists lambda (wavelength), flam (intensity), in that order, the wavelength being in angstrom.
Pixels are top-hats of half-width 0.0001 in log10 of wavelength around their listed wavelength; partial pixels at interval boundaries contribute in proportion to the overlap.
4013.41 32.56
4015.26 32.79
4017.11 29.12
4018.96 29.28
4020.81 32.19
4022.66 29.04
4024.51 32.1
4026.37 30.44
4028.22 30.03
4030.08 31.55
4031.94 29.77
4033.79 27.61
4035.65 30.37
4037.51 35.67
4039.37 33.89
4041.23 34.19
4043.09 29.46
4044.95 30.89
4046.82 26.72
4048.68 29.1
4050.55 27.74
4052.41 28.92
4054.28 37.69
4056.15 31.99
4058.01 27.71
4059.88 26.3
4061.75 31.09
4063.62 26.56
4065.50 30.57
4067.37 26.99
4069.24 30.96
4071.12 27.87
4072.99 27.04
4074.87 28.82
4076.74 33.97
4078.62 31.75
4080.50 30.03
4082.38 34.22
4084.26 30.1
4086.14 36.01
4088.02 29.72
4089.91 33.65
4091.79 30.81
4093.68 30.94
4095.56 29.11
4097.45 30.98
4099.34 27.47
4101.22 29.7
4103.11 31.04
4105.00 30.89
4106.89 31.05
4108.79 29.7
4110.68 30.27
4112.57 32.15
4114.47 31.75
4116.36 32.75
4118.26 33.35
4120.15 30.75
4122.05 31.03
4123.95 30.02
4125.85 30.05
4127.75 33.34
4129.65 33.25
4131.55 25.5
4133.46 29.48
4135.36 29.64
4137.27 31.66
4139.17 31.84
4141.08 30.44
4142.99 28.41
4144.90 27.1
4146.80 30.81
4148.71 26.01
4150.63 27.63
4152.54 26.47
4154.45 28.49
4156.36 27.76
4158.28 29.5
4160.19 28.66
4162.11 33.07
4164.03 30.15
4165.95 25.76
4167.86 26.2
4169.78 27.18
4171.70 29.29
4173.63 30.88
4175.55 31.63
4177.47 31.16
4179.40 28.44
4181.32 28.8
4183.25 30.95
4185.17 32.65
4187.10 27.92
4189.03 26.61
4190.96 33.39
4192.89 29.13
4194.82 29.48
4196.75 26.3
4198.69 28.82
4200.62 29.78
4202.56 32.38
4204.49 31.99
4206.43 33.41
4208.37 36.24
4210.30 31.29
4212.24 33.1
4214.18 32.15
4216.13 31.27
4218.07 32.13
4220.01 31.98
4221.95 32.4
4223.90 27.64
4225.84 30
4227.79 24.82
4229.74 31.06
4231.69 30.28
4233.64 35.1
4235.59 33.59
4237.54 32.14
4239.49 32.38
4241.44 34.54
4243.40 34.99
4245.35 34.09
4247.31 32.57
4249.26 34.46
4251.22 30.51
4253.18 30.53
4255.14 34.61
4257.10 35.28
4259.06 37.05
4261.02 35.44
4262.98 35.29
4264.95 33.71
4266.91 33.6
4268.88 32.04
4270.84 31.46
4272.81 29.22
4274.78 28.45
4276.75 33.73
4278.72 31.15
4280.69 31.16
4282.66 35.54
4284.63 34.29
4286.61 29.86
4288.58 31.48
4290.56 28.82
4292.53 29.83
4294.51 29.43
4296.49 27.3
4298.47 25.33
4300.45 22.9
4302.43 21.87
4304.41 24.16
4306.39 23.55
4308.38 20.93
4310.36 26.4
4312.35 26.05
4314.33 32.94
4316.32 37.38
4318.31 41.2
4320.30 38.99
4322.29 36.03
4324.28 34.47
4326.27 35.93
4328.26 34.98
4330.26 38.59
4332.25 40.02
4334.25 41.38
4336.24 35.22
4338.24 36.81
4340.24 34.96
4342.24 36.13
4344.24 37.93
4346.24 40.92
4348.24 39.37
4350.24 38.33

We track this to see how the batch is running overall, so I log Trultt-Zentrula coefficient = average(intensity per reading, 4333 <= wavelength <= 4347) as 37.6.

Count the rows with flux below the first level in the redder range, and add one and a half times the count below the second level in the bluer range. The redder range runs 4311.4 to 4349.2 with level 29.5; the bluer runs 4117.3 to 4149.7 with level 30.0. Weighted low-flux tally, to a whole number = 10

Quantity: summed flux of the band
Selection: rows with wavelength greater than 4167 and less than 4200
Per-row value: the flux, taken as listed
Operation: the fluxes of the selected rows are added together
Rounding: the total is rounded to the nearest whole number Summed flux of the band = 499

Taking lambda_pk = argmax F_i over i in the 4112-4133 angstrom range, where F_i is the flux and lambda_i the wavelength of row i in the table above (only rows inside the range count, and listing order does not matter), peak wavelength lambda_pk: 4118.26 angstrom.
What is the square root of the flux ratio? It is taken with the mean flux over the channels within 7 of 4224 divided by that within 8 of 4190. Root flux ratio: 1.01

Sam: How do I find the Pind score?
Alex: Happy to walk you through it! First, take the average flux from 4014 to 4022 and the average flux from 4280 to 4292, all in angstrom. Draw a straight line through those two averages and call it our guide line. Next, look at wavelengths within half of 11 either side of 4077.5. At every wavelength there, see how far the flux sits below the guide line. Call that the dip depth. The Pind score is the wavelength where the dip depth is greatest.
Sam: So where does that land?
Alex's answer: 4072.99 angstrom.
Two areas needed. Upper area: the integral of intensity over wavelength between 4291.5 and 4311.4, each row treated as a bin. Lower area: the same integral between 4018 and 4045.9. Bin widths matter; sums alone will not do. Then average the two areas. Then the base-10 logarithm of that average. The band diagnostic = 2.8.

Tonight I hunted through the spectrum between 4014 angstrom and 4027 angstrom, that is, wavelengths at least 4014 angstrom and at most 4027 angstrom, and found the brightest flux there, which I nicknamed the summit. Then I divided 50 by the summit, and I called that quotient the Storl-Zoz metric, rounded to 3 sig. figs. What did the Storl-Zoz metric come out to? 1.52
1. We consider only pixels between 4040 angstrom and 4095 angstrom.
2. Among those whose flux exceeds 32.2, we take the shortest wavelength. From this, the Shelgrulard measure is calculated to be 4041.23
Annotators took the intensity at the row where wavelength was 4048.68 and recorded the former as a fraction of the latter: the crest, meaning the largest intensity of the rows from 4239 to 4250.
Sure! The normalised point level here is 0.83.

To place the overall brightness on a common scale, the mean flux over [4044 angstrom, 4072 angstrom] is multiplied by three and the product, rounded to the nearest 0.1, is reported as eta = 88.2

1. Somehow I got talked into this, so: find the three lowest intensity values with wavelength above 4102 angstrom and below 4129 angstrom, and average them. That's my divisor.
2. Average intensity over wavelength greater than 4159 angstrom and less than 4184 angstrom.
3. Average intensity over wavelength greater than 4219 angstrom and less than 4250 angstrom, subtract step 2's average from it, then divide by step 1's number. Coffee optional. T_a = 0.087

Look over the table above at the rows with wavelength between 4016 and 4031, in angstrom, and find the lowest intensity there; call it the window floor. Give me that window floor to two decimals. 29.04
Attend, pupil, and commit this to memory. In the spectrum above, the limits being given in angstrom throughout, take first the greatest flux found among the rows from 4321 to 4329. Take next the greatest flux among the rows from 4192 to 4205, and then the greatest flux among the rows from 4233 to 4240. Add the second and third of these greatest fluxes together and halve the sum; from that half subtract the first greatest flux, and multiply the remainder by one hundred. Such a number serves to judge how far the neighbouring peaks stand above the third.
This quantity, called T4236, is -229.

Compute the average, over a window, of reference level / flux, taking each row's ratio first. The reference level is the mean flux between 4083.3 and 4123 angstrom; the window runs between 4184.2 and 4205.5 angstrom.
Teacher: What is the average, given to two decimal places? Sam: 1.05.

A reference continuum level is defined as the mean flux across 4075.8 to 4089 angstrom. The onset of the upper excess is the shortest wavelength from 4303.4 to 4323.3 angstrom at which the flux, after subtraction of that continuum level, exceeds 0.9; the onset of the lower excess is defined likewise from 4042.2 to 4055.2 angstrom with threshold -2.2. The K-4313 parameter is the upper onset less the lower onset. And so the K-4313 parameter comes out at 271.4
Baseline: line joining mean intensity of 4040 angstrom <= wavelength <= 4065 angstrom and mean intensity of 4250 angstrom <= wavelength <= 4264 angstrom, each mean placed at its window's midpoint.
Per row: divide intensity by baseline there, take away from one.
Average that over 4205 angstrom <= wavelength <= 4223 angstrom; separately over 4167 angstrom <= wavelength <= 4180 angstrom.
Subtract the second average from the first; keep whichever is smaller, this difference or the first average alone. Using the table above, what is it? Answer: -0.08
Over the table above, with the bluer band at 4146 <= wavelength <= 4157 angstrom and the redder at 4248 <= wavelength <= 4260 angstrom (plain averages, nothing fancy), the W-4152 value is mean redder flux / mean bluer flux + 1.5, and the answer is 2.71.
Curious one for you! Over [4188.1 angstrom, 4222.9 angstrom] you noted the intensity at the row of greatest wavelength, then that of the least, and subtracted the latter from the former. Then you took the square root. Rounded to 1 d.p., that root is 2.4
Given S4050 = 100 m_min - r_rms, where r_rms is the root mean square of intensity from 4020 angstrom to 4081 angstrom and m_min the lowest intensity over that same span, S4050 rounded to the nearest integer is 2600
